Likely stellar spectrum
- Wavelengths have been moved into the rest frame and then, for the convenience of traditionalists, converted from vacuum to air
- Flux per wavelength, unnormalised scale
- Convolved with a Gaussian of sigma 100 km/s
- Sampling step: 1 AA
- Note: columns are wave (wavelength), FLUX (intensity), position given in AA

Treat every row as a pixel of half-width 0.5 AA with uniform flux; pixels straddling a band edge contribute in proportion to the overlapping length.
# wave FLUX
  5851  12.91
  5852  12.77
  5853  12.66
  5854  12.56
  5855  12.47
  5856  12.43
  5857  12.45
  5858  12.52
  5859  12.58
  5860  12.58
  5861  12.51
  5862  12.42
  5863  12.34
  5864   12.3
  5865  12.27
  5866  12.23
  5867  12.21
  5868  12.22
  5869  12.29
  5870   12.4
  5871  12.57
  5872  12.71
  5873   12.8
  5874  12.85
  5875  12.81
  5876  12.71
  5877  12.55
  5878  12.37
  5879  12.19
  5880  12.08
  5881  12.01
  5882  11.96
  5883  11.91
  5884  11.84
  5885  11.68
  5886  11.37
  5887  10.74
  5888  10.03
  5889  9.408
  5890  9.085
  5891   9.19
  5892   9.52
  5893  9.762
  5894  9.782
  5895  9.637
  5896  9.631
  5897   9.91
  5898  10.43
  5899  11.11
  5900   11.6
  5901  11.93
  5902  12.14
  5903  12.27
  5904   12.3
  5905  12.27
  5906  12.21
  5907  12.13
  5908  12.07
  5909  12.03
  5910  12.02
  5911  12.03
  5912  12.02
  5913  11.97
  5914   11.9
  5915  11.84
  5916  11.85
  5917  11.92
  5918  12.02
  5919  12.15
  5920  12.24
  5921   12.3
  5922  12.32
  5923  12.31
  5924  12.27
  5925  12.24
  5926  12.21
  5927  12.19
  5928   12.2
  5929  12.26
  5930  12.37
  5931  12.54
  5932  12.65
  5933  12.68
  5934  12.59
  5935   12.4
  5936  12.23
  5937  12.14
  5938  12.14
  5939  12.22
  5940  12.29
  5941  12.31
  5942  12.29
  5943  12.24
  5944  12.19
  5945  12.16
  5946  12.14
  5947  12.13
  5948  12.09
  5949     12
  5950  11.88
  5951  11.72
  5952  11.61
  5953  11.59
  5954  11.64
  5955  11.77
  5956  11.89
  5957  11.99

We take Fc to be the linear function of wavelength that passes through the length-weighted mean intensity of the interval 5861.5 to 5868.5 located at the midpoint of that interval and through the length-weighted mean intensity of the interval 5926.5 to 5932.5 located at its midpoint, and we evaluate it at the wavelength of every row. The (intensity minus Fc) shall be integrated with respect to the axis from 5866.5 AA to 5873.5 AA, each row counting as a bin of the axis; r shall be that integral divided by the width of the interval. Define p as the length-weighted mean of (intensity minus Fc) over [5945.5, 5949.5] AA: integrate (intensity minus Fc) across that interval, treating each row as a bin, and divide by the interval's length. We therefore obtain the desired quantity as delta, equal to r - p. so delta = 0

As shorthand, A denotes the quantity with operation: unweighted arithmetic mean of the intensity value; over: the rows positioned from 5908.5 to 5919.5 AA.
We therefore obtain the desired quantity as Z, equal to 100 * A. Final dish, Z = 1198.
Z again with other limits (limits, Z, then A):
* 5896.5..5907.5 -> 1166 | 11.7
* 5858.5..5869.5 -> 1236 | 12.4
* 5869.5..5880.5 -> 1255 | 12.5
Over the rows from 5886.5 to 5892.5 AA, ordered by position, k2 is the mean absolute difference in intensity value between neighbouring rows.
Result 0.42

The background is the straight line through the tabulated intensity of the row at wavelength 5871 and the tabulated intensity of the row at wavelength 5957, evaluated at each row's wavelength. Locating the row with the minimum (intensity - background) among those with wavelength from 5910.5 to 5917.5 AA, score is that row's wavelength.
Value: 5915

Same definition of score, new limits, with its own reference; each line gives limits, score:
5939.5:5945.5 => 5945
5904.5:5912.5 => 5910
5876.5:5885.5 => 5885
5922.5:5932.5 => 5927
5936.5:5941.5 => 5937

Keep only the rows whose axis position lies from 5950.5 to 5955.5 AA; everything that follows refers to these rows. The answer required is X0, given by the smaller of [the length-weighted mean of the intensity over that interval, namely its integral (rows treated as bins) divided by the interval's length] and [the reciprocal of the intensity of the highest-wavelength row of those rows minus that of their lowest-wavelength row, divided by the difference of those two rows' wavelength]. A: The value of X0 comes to -0.0001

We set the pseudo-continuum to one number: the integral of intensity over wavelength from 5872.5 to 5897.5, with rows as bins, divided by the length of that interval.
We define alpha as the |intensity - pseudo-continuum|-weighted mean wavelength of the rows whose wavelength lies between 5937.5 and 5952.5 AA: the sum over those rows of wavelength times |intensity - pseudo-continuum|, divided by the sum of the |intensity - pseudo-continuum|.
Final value 5944.3 AA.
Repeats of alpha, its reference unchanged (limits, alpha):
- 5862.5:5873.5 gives 5868.4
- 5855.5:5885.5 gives 5869.6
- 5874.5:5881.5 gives 5877.5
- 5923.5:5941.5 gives 5932.5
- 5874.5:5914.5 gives 5893.5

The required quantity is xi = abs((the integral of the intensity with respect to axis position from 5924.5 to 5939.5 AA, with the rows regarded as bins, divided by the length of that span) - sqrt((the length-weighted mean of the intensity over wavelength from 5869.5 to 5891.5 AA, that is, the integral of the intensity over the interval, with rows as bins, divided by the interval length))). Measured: 8.92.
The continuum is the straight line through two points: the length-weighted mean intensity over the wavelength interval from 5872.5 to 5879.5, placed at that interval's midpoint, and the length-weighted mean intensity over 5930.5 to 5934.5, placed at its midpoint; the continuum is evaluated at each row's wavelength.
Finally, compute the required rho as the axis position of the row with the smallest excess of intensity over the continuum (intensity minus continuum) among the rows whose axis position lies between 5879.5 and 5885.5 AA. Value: 5885 AA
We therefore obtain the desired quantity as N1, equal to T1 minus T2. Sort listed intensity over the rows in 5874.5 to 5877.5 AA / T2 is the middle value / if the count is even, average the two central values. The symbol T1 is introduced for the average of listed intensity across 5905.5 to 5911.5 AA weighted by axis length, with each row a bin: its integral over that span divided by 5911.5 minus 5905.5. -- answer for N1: -0.63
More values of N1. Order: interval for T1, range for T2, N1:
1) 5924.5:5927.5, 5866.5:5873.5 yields -0.19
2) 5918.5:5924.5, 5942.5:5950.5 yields 0.13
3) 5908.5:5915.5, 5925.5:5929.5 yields -0.23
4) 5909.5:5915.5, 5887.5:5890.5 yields 2.56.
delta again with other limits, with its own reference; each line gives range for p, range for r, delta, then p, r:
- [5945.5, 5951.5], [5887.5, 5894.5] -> -2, -0.4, -2.8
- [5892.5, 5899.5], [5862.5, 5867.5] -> 2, -2.3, 0.0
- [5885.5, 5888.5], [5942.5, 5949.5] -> 1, -1.6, -0.3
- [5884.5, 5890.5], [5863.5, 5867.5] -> 2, -1.9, 0.0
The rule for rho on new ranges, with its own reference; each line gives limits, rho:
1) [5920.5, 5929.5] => 5927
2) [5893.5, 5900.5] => 5896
